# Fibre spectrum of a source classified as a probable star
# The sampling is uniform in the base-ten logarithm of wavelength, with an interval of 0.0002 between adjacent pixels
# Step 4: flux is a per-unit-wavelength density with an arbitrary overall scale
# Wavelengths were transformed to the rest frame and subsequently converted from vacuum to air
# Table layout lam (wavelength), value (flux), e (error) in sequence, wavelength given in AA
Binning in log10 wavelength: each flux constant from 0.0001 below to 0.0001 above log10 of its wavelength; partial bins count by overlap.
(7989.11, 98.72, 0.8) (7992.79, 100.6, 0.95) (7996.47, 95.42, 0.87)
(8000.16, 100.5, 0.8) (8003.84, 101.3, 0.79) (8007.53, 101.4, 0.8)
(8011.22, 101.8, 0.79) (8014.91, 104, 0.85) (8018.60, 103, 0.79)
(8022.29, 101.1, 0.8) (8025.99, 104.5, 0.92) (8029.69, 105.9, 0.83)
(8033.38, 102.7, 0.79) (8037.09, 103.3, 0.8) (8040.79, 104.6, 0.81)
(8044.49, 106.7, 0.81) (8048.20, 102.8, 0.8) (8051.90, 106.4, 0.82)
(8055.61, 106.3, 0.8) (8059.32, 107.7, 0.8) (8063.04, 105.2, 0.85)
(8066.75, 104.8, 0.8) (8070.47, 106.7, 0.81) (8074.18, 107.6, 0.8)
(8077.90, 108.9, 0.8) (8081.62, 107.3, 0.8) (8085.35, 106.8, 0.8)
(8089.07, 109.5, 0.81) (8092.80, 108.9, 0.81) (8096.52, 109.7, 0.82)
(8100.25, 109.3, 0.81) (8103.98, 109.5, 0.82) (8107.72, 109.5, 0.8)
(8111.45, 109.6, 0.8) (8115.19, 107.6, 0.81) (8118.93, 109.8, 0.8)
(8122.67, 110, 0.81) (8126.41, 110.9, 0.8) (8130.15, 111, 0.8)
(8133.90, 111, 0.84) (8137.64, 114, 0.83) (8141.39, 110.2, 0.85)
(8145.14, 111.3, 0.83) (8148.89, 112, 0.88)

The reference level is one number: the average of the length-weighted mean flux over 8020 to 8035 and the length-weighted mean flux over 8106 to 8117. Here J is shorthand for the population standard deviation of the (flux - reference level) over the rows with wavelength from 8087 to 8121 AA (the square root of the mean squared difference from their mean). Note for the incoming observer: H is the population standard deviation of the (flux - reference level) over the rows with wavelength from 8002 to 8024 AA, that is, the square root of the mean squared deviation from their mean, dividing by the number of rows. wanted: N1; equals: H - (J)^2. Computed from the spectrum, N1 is 0.65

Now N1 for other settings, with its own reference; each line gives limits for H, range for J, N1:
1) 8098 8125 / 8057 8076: -0.71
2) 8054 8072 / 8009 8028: -0.60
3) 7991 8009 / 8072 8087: 1.64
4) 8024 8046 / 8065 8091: -0.67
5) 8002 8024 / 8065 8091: -0.99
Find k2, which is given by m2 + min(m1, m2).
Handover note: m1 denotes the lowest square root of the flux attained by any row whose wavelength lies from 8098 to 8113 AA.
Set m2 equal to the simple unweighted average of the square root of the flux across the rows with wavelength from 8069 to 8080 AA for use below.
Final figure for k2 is 20.8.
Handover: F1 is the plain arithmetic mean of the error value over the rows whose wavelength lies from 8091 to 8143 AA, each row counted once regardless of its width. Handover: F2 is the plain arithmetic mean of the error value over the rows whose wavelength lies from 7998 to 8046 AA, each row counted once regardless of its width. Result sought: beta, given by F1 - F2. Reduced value 0.000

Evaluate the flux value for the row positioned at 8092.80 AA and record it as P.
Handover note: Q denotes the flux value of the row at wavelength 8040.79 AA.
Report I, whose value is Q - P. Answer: -4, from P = 108.9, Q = 104.6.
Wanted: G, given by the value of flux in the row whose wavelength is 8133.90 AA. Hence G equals 111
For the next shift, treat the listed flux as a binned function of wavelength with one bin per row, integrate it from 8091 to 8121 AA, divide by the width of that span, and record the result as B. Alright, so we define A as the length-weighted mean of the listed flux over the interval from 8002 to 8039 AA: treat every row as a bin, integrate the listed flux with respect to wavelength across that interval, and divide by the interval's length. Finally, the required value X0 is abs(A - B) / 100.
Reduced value 0.063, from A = 103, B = 109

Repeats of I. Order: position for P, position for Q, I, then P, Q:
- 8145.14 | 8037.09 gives -8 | 111.3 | 103.3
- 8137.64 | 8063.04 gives -9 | 114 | 105.2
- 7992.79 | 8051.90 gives 6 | 100.6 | 106.4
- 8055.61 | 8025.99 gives -2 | 106.3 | 104.5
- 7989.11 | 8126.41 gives 12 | 98.72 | 110.9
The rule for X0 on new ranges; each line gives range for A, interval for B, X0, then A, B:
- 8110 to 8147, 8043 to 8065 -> 0.047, 111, 106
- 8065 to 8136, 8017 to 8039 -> 0.055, 109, 103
